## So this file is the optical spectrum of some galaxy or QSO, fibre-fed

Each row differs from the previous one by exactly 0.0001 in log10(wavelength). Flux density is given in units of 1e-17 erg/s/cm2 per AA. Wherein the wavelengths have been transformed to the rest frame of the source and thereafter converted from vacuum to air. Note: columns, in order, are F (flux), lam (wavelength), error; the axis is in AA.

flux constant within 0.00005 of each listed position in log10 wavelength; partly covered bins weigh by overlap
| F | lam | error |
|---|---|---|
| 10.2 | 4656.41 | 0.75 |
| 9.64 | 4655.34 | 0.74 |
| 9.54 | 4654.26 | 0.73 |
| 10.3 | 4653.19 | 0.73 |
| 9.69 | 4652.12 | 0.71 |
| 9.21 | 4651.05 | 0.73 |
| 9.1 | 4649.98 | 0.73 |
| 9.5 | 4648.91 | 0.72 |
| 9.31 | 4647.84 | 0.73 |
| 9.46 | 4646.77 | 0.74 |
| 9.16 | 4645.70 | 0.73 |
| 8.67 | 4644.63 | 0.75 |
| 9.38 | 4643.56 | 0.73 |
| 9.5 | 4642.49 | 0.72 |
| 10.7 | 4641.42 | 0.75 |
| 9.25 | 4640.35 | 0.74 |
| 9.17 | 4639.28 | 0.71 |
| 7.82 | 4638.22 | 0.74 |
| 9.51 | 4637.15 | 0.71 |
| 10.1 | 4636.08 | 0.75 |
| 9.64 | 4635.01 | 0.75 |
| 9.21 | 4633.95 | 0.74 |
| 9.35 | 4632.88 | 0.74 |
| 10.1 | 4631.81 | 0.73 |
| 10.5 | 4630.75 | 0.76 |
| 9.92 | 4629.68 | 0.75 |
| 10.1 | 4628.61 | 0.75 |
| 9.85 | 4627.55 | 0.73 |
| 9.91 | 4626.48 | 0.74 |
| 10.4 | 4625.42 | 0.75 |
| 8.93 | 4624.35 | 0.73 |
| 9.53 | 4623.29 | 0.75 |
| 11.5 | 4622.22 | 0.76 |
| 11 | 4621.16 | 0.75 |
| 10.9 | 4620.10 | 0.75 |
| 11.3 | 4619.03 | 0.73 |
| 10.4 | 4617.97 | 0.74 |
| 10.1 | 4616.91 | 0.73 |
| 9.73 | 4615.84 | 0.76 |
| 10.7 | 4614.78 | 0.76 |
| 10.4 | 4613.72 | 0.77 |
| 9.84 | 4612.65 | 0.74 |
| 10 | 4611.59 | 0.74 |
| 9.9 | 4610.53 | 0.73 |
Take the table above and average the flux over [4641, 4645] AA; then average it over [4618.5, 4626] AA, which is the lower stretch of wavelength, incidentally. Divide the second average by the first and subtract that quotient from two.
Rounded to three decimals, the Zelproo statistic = 0.901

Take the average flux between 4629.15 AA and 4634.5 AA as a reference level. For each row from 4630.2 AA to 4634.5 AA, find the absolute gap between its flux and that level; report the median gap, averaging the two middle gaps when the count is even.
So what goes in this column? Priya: 0.54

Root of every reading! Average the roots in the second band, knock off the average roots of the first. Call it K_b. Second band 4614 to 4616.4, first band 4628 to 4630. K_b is 0.03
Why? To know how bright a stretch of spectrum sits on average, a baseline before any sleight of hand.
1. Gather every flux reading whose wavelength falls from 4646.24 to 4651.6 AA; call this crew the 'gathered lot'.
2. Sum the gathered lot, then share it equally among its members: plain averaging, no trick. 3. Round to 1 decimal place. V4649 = 9.3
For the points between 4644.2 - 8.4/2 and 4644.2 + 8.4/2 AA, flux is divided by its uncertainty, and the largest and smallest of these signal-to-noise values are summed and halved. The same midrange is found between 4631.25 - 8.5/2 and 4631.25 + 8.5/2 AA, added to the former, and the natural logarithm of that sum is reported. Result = 3.26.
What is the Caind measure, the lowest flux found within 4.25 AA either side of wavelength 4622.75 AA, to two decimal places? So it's 8.93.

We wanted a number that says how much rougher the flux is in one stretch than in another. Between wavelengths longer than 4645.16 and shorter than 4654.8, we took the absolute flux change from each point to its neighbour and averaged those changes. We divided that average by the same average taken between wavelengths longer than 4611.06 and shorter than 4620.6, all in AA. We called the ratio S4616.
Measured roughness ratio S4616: 0.76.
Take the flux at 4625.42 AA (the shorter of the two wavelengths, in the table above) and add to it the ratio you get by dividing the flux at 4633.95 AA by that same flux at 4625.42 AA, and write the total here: 11.3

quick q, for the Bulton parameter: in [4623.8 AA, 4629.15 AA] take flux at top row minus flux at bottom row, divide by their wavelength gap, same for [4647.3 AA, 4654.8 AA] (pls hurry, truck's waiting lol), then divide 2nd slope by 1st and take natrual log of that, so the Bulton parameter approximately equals -2.0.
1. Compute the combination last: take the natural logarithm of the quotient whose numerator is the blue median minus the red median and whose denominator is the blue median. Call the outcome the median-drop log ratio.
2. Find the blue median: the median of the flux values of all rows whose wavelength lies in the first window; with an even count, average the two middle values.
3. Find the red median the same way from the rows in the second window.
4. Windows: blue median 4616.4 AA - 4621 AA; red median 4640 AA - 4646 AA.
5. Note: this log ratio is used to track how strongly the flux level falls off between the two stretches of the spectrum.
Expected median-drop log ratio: -2.1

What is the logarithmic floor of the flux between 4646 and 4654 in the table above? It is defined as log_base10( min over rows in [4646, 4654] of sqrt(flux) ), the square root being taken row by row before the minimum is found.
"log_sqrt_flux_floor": 0.480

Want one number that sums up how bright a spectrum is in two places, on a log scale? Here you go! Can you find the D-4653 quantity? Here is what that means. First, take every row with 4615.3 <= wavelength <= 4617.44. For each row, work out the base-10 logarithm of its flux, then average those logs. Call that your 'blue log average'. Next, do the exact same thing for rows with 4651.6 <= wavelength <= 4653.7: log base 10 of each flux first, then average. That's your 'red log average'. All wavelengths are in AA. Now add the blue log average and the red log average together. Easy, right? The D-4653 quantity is 2.00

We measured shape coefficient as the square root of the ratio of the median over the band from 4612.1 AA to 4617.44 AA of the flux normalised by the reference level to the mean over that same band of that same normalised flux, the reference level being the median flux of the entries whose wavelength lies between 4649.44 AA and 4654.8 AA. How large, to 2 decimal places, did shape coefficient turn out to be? 1.00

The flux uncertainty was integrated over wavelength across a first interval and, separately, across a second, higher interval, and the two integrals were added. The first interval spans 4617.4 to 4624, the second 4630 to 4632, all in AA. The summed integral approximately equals 6.4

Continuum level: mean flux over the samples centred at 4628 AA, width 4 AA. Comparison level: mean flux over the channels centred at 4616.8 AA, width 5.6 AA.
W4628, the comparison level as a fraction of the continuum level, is 1.05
